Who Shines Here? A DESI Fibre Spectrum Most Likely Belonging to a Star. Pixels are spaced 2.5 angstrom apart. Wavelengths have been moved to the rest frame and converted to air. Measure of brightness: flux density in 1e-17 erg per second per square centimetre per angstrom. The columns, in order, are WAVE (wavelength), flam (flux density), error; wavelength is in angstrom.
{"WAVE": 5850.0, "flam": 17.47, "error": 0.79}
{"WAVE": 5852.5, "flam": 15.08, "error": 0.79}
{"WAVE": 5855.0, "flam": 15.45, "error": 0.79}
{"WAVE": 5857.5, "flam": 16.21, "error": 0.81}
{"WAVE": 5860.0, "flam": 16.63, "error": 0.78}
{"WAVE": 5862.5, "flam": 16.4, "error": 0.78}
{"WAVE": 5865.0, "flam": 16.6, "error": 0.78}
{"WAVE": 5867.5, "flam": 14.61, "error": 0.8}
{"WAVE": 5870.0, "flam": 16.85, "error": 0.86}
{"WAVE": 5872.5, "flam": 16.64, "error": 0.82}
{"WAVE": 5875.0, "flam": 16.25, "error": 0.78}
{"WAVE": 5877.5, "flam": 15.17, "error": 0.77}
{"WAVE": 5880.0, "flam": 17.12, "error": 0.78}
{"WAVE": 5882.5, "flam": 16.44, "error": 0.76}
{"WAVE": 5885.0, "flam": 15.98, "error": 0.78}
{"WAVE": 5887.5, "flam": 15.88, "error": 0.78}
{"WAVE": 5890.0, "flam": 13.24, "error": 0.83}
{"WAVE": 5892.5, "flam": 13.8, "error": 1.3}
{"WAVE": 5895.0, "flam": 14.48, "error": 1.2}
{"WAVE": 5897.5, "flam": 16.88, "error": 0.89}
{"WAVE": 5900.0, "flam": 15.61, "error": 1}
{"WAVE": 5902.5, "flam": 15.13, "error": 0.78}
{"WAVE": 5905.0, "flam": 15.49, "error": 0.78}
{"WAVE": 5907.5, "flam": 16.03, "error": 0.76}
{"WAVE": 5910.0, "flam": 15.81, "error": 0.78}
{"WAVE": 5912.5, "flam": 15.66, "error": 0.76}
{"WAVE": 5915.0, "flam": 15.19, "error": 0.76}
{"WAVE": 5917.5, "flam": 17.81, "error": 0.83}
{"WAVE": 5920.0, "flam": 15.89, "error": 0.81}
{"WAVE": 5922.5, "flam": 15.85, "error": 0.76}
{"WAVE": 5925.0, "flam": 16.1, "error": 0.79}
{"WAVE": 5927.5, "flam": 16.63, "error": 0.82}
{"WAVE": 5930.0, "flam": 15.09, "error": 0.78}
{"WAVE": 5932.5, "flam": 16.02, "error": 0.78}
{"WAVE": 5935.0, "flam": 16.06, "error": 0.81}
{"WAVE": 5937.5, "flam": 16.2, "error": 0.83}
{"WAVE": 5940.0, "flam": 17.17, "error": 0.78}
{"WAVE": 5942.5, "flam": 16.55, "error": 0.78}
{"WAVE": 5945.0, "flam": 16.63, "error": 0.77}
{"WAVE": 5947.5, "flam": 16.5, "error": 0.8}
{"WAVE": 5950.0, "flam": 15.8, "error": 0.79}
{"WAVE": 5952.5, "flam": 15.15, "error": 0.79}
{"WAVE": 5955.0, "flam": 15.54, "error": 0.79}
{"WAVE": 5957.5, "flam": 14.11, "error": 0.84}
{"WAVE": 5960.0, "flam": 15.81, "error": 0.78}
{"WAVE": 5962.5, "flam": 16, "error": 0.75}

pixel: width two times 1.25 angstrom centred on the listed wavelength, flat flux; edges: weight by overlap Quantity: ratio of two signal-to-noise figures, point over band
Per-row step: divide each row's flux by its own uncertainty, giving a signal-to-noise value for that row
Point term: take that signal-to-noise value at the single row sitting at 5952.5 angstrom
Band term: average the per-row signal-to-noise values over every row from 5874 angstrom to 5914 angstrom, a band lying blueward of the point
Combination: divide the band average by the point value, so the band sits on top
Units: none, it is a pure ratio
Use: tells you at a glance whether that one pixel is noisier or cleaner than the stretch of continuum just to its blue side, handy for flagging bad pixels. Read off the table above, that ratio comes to 0.98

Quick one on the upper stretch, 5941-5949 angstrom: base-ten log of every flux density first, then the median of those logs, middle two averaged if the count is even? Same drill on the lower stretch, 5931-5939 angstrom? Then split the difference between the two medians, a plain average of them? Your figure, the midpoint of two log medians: 1.21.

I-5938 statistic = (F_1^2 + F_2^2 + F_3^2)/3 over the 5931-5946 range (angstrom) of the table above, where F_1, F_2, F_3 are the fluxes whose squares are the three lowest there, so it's 259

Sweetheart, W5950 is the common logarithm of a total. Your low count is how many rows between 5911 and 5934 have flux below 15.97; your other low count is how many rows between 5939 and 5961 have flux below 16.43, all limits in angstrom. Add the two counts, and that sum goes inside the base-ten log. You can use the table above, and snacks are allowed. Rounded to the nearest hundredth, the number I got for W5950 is 1.00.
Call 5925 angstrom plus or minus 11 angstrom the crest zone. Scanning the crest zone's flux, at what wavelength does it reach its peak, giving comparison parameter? 5917.5 angstrom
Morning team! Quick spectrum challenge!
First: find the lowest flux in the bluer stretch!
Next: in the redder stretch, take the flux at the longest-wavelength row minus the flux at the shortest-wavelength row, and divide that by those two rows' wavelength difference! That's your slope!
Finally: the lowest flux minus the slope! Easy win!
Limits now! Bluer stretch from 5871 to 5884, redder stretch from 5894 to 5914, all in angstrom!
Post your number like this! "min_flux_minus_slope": 15.1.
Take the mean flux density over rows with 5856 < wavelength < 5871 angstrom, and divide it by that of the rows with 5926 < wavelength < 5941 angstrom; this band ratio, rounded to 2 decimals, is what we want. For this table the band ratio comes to 1.00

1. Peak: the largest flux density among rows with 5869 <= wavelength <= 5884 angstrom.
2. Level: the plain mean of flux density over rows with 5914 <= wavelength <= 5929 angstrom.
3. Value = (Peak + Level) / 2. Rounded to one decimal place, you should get 16.7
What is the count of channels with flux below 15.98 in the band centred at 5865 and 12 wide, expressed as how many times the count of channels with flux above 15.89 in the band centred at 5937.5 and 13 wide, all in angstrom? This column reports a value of 0.20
